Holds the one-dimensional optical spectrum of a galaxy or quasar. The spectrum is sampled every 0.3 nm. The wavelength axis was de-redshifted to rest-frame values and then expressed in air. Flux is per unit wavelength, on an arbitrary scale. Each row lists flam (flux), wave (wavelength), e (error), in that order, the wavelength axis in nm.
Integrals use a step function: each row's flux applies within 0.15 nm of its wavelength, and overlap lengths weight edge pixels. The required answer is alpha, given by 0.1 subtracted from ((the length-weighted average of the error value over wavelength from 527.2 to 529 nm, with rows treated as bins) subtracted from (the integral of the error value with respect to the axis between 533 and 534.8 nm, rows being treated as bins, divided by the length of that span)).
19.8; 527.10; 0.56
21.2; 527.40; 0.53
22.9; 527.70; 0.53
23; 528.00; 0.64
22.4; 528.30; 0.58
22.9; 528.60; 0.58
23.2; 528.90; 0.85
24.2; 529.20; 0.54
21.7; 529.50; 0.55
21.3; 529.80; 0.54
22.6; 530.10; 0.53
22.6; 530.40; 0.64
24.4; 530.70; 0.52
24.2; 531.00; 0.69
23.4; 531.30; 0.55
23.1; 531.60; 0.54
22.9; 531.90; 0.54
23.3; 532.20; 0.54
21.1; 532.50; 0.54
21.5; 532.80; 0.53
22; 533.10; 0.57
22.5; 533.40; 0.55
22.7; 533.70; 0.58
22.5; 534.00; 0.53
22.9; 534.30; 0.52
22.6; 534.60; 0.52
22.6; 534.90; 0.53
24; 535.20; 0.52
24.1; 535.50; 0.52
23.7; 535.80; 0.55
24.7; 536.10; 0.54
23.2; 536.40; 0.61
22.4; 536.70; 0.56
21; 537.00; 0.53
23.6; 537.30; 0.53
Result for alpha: -0.17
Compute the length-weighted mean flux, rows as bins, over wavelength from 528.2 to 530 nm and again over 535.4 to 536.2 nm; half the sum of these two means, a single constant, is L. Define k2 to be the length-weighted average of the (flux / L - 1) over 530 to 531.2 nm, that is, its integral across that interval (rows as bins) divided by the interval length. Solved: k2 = 0.00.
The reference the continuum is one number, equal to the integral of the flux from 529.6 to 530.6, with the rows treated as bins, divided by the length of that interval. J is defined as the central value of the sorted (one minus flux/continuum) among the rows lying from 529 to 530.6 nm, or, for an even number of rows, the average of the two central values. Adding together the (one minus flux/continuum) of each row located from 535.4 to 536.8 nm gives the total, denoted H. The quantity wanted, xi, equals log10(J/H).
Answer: -1.3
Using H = -0.307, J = -0.016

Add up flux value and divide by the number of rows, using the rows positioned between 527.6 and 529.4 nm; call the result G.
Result 23.1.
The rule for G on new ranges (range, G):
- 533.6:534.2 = 22.6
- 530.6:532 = 23.6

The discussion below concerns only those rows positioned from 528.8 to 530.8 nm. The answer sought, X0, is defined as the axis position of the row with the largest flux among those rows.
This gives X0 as 530.70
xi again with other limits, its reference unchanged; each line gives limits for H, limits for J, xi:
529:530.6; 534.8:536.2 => 0.2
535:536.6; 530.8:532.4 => -0.9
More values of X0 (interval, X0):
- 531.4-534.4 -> 532.20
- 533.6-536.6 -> 536.10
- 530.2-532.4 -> 530.70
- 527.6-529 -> 528.90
